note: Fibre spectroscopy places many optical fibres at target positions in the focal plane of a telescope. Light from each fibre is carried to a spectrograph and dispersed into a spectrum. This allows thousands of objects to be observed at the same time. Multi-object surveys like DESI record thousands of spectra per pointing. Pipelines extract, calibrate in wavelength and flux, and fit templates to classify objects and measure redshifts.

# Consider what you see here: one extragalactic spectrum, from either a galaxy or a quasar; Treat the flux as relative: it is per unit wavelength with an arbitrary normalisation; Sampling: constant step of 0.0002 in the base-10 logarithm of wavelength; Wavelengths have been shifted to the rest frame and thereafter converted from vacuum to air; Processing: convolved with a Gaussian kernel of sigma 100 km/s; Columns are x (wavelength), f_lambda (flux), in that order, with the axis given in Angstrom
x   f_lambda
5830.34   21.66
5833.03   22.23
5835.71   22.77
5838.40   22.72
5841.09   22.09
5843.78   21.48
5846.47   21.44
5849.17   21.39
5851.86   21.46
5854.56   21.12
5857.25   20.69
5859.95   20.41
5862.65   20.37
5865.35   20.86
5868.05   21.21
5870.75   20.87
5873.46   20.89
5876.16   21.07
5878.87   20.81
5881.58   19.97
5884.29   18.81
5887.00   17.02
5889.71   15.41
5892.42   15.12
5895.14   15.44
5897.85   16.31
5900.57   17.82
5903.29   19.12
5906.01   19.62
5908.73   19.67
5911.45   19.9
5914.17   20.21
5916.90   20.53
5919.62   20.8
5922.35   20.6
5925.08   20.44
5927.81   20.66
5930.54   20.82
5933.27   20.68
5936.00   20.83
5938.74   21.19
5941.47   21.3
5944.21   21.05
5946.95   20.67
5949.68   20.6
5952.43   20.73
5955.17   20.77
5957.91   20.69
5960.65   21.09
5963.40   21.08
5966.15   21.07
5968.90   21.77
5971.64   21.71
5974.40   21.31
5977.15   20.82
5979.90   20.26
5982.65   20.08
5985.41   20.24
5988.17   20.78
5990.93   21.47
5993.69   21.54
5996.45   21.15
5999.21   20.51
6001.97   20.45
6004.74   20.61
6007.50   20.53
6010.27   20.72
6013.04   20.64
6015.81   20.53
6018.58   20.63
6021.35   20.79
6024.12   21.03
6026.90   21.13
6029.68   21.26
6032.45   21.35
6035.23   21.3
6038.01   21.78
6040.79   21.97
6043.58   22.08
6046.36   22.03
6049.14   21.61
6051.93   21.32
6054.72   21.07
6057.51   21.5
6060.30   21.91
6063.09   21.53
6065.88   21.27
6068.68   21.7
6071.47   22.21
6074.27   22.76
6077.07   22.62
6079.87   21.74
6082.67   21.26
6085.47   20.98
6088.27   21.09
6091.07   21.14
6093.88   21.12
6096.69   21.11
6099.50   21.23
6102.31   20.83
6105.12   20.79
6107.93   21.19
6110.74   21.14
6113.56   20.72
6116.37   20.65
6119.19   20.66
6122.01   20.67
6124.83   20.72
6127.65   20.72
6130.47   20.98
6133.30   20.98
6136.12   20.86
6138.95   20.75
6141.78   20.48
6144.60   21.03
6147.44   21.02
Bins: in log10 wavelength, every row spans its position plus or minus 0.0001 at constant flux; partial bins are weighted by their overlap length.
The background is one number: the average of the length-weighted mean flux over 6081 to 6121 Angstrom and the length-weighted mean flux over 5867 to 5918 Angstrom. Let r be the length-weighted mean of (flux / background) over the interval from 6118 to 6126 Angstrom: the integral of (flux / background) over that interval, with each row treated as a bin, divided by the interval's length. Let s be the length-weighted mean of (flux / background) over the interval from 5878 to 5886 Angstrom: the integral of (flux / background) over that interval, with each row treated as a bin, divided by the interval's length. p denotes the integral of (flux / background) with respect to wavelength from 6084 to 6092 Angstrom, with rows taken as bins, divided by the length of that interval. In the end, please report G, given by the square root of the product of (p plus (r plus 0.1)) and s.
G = 1.471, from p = 1.06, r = 1.04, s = 0.99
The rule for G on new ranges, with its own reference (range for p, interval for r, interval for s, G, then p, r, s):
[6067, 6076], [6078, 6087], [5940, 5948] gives 1.551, 1.11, 1.07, 1.05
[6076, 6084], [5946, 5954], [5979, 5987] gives 1.503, 1.09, 1.04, 1.01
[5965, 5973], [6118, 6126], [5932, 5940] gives 1.523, 1.08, 1.04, 1.05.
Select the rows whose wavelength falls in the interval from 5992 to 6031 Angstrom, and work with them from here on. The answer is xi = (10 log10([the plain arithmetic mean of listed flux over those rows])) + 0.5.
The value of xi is 13.69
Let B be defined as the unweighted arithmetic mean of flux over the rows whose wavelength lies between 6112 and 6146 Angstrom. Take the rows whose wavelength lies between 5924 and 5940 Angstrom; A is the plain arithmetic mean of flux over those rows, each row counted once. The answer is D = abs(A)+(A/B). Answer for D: 21.77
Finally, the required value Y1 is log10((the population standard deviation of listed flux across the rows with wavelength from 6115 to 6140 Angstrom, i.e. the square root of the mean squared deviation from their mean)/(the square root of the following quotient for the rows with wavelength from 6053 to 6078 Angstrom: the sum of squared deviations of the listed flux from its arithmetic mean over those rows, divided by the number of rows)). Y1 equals -0.6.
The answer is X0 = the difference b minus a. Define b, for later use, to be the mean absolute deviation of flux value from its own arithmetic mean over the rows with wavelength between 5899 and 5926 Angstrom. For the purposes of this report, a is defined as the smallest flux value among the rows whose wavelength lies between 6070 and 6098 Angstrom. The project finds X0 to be -20.3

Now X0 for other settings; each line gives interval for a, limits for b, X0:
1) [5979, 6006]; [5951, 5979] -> -19.8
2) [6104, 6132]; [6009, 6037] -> -20.4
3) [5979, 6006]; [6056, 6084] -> -19.7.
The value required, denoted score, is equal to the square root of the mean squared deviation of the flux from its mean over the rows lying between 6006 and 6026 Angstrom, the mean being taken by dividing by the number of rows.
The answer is 0.16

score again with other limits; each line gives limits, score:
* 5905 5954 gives 0.45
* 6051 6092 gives 0.54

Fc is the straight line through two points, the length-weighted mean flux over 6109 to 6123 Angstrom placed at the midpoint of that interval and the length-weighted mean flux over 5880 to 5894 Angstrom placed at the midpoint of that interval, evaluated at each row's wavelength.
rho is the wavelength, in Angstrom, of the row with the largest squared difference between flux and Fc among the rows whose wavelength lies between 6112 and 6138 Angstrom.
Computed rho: 6127.65 Angstrom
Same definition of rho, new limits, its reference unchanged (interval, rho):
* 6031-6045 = 6043.58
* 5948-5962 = 5960.65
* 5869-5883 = 5876.16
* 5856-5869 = 5868.05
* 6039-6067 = 6043.58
